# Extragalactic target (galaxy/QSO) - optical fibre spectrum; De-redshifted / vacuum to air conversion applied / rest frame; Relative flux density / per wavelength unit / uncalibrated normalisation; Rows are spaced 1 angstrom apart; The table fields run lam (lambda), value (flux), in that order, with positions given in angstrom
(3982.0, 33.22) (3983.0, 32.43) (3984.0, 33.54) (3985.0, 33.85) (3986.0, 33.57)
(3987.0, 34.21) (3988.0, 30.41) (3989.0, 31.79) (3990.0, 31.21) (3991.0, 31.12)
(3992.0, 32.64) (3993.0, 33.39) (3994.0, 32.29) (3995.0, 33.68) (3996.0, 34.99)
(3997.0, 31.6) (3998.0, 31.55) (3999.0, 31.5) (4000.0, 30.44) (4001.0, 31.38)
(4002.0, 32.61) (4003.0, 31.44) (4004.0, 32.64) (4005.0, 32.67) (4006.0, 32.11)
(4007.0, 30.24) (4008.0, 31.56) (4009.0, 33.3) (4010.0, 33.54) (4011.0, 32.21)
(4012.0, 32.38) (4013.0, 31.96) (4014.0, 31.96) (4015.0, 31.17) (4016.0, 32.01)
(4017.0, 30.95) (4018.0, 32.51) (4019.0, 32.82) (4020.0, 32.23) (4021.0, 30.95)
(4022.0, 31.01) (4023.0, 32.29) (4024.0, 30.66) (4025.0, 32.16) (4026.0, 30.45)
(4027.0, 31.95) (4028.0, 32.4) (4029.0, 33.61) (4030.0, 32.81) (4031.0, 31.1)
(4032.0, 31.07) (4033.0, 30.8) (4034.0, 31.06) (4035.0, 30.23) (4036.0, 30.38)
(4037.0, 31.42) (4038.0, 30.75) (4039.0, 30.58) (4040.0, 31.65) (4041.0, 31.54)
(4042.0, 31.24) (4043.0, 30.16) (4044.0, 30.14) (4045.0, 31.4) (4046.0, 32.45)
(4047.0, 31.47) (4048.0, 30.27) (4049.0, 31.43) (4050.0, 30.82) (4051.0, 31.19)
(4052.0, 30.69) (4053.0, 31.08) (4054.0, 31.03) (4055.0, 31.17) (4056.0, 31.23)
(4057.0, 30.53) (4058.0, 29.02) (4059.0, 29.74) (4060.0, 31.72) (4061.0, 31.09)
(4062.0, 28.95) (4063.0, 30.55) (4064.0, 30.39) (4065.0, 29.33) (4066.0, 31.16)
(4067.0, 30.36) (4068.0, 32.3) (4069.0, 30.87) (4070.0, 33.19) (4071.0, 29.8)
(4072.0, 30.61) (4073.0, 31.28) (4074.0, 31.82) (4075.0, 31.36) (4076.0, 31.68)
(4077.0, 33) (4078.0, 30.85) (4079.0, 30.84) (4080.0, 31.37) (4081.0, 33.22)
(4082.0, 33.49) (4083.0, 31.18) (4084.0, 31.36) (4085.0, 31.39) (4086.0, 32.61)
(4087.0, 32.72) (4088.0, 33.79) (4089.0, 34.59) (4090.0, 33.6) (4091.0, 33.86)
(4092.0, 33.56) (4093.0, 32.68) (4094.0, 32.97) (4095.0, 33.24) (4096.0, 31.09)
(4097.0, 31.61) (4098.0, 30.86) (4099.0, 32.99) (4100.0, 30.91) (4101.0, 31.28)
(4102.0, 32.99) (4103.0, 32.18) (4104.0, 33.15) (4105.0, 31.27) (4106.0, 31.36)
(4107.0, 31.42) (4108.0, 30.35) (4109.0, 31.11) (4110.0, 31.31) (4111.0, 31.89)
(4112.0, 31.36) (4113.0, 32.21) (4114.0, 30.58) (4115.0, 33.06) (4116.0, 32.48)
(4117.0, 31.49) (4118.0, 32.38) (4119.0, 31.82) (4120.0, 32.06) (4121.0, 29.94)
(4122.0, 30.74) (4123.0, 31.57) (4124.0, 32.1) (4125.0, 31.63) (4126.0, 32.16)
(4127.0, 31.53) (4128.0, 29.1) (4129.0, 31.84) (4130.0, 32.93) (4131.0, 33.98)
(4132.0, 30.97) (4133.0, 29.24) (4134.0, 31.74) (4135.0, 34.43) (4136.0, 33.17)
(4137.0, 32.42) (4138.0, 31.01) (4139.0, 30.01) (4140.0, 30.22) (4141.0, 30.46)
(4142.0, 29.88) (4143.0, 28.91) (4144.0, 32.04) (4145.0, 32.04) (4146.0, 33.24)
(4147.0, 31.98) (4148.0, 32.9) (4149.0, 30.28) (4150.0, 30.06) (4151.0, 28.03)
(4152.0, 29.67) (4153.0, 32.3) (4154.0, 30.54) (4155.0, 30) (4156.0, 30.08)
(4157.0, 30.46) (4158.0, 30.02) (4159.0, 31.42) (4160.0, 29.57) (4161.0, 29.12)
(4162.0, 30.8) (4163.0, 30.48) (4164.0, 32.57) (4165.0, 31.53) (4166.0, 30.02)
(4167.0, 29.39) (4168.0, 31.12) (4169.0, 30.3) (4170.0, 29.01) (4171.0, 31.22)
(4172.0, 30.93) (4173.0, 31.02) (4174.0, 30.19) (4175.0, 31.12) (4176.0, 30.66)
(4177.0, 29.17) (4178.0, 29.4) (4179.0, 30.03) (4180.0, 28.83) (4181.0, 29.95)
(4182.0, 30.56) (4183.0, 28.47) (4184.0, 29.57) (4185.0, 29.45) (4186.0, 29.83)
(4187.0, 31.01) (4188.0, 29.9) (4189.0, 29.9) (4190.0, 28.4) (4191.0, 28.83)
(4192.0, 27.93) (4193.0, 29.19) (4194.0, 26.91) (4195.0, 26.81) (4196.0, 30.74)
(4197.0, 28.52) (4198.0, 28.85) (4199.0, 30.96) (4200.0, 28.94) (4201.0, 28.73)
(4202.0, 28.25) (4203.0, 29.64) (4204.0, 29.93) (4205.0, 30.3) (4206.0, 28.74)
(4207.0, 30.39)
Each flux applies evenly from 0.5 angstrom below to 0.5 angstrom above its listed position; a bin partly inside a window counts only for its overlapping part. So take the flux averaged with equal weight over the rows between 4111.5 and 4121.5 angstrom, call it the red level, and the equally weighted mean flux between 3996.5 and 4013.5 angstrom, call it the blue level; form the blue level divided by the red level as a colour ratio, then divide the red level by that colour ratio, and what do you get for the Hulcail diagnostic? 32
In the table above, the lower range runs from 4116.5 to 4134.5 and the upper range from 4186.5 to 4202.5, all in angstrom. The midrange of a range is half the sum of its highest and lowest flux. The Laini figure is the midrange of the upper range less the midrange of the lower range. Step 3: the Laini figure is -2.6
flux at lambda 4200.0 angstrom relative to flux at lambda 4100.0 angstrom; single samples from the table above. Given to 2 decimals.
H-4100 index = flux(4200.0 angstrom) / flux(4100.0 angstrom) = 0.94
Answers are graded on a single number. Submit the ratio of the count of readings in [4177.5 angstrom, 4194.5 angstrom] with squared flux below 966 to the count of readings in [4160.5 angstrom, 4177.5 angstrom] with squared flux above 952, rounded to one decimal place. 2.4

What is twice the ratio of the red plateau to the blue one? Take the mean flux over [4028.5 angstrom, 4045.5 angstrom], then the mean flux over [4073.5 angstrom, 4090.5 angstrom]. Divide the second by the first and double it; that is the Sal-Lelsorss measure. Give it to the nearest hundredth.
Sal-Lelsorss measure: 2.07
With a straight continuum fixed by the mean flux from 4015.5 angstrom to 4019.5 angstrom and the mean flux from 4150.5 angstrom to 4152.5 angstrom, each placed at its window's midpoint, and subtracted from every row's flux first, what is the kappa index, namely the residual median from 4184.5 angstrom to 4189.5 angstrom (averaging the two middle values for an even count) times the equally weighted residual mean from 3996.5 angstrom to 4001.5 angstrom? -2.4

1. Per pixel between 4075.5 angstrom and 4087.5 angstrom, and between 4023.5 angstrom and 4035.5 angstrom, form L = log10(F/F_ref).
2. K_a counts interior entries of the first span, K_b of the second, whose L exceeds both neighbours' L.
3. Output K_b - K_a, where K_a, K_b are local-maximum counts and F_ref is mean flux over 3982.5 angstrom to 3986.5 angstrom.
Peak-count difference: 1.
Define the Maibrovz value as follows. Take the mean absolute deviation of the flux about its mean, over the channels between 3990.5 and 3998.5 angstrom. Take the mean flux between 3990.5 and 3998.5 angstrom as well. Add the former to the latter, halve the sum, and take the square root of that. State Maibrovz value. 4.10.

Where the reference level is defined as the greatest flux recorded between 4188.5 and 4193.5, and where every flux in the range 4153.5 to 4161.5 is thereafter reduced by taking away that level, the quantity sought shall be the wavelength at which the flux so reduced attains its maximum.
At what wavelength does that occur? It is 4159.0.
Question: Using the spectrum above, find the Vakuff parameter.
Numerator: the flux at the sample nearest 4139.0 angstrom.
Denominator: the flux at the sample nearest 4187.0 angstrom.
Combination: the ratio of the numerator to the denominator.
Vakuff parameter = 0.97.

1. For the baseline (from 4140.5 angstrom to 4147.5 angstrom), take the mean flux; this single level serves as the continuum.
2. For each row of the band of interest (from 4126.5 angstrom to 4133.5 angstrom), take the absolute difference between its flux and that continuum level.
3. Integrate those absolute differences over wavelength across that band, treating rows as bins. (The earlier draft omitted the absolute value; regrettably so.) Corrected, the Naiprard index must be 10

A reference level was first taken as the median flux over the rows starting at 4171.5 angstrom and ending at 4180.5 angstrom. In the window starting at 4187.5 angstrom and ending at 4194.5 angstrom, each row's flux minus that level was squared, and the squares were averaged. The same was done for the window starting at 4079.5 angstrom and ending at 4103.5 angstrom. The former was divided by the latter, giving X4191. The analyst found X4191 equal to 0.49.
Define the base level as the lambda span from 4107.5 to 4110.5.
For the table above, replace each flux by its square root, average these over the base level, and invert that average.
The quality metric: 0.180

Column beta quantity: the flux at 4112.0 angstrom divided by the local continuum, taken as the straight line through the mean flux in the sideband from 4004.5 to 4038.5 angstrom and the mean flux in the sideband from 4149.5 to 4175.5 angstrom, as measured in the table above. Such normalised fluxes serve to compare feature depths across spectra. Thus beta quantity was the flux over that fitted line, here 1.02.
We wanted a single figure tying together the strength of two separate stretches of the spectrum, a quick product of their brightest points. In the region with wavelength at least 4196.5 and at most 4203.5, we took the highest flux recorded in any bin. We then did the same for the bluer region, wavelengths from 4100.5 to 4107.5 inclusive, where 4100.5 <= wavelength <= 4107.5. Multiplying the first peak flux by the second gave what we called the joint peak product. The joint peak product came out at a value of 1026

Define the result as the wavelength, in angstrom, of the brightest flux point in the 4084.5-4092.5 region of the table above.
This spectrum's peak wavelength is 4089.0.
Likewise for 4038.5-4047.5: 4046.0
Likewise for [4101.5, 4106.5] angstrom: 4104.0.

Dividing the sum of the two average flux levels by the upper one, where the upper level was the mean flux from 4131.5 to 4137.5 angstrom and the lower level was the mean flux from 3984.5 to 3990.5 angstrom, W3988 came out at 2.02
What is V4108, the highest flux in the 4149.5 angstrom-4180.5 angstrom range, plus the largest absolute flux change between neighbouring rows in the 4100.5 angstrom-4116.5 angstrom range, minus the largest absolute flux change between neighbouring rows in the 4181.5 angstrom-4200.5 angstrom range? 31.1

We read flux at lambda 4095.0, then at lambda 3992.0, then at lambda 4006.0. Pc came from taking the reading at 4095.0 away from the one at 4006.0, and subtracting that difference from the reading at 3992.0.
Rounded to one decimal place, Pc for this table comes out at 33.8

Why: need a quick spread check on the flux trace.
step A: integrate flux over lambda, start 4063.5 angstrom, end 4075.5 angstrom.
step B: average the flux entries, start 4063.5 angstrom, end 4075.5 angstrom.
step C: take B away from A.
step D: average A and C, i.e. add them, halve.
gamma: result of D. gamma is 357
